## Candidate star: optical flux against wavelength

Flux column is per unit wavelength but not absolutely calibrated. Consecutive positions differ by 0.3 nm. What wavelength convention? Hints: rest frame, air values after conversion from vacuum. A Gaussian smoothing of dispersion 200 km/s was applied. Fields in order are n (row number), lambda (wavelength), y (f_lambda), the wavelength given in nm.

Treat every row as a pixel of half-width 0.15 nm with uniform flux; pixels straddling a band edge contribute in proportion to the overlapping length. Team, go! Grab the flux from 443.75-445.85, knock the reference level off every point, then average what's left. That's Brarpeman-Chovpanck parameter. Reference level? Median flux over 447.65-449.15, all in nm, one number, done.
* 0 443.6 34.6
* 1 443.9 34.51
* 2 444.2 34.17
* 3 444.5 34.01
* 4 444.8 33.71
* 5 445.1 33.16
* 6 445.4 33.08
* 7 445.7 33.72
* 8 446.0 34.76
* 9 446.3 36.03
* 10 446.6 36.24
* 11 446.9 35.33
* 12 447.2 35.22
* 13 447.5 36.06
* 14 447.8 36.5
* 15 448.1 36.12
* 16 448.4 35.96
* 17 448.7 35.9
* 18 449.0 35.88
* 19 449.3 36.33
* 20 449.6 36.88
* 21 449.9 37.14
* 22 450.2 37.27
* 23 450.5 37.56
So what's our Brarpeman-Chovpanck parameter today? -2.2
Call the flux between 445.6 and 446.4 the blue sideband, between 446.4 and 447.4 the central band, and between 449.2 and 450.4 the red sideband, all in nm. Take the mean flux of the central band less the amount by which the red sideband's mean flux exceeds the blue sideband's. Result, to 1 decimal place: 33.5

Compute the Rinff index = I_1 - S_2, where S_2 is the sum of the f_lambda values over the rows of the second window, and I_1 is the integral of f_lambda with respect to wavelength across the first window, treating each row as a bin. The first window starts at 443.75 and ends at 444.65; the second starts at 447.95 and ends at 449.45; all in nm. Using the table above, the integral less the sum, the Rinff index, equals -149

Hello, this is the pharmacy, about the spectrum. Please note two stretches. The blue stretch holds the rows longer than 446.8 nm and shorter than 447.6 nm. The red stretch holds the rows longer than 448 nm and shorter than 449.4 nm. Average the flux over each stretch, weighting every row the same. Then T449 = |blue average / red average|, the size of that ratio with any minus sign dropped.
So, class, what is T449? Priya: 0.986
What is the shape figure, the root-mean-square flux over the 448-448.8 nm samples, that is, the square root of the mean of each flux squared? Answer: 36.0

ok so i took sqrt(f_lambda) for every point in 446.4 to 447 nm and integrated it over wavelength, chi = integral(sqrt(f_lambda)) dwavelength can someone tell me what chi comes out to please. 3.6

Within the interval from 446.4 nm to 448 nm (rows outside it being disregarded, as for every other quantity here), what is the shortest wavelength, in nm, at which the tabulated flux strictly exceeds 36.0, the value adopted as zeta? 446.6 nm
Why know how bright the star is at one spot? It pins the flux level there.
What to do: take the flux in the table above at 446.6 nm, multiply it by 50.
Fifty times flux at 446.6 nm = 1812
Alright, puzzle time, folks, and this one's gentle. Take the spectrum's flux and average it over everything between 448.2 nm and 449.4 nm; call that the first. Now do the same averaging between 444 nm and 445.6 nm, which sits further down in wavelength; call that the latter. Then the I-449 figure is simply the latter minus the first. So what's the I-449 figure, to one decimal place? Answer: -2.4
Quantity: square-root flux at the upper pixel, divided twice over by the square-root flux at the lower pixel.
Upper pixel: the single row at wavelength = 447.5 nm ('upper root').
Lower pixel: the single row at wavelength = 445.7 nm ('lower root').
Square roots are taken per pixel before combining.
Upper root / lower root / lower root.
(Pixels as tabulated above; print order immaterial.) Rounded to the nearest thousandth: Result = 0.178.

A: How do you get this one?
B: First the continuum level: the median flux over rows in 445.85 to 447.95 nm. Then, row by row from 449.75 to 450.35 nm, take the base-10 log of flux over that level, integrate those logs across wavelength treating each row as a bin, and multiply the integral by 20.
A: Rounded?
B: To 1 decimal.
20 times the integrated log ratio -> 0.2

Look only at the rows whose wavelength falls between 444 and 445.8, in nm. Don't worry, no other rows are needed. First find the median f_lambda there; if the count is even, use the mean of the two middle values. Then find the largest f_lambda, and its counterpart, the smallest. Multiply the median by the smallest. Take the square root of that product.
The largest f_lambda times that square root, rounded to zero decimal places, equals 1141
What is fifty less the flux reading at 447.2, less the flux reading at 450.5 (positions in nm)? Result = -22.8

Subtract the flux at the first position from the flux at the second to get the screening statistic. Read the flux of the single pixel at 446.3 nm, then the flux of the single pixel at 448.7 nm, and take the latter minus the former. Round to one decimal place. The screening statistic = -0.1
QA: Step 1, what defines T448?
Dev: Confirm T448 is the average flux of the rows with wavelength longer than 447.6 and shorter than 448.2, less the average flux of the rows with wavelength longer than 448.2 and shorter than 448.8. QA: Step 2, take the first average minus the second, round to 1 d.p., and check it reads 0.4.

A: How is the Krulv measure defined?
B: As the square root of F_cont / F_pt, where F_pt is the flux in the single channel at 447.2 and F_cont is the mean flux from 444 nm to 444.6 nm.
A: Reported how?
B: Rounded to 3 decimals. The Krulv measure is 0.984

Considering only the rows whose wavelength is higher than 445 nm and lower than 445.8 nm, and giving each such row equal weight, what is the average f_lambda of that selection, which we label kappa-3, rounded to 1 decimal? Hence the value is 33.3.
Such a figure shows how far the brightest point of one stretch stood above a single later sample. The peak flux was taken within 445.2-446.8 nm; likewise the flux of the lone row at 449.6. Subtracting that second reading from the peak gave -0.6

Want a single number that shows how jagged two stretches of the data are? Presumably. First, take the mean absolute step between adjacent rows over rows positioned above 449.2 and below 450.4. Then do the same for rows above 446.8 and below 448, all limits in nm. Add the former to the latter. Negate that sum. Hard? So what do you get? -0.78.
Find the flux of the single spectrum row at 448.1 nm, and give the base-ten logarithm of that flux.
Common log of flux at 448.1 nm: 1.56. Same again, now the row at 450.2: 1.57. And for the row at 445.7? 1.53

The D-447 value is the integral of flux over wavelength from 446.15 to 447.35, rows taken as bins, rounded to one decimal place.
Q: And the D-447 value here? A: 42.8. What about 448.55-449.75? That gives 43.5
